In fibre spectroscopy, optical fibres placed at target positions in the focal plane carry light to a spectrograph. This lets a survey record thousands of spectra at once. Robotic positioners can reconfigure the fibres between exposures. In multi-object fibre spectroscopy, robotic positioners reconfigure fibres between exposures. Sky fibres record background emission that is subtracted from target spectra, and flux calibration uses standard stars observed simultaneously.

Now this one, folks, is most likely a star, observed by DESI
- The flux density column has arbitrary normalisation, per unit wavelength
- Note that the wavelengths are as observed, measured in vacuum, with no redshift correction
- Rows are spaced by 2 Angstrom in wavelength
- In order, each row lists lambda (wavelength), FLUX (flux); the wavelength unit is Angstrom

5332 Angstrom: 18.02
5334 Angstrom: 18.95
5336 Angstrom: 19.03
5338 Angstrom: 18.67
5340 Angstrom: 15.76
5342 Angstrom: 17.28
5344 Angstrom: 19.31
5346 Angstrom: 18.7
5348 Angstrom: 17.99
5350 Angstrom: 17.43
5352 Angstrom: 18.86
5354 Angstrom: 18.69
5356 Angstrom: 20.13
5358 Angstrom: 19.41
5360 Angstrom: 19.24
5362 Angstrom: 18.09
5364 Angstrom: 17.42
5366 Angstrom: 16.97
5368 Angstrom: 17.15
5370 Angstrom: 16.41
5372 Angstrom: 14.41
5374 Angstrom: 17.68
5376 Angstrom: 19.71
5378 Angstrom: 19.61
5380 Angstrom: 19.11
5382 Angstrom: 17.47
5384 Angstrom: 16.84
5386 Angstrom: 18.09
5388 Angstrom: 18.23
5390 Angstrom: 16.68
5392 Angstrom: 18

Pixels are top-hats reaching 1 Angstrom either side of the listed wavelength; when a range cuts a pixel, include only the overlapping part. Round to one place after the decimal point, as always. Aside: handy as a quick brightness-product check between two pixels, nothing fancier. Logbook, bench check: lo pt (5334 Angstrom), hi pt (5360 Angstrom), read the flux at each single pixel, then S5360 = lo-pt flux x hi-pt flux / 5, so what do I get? 72.9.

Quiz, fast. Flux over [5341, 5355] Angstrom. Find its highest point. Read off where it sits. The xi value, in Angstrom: 5344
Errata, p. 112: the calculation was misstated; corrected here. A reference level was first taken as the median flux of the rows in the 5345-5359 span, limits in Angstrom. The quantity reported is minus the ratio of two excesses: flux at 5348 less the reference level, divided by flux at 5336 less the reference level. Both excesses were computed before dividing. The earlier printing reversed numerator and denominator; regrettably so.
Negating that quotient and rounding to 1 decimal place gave 2.2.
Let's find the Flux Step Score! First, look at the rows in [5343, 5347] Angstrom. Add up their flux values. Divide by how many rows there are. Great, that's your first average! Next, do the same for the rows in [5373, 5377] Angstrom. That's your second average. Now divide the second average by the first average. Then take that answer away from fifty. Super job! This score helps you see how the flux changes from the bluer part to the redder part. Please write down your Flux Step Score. 49.0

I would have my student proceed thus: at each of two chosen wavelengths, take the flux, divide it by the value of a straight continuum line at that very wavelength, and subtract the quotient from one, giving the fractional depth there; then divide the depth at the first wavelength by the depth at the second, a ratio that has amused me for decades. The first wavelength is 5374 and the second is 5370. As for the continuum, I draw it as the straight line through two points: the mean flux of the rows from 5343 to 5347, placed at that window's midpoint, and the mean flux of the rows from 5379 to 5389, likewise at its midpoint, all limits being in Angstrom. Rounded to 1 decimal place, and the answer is 0.3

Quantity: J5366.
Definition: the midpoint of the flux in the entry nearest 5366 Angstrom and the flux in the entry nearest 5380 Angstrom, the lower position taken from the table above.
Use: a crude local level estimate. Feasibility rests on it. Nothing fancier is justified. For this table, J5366 18.0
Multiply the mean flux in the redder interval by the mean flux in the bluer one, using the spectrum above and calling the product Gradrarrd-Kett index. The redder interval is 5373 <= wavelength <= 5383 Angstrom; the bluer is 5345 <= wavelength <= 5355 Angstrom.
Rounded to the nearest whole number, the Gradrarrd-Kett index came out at 343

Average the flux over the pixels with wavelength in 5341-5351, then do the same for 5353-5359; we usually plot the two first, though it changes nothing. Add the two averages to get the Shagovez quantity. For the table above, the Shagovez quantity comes 37.6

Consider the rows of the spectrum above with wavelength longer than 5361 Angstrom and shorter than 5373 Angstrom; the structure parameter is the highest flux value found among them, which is 18.09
